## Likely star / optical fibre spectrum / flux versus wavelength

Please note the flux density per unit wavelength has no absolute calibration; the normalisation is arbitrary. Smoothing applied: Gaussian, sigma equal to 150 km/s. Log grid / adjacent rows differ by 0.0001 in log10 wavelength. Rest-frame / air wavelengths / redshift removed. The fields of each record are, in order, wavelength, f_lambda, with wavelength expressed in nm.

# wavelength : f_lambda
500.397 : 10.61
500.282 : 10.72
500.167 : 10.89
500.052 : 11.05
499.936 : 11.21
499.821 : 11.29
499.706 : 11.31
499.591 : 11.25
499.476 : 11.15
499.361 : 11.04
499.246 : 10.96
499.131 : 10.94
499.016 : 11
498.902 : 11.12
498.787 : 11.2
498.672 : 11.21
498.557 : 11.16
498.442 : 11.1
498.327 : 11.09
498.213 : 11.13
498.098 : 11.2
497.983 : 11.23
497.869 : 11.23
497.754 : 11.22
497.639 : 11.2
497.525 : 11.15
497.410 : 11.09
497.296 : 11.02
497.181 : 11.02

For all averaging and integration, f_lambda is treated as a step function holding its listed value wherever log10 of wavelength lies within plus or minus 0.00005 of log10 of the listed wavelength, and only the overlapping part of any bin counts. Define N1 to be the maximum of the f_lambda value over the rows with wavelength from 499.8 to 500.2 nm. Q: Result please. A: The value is 11.29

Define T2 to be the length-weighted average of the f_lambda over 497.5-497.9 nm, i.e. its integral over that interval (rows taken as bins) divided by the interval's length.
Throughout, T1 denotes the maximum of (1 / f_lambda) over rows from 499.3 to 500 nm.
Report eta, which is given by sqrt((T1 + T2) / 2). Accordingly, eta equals 2.38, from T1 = 0.0906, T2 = 11.2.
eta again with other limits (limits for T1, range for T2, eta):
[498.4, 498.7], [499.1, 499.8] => 2.37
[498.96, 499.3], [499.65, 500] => 2.38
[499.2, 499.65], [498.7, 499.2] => 2.36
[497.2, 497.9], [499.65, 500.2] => 2.37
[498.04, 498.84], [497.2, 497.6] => 2.36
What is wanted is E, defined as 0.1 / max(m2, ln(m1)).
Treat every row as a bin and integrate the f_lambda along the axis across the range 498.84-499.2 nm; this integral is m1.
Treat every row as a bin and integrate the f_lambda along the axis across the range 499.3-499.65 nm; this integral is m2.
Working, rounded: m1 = 4.0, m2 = 3.90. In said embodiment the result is 0.0256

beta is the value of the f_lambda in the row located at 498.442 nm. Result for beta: 11.1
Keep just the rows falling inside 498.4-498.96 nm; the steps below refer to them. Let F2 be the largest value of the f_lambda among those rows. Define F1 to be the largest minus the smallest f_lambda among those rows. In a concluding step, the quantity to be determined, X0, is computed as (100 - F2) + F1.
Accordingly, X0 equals 88.90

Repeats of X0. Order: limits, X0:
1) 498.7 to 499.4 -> 89.06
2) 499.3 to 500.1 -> 88.96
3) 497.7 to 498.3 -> 88.87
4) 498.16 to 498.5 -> 88.91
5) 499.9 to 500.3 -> 89.28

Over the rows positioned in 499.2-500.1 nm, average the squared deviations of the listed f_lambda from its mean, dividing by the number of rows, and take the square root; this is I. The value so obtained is 0.121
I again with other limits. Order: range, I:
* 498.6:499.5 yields 0.100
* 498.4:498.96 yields 0.043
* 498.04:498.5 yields 0.043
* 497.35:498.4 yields 0.054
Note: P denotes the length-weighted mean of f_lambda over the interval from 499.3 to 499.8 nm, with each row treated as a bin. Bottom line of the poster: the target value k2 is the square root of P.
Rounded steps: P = 11.2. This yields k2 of 3.35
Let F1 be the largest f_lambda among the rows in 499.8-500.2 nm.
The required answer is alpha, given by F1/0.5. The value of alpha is 22.6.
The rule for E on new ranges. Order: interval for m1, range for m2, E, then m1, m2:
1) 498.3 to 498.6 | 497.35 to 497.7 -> 0.0256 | 3.3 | 3.90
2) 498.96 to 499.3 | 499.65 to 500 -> 0.0254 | 3.7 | 3.94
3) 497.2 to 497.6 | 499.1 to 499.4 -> 0.0304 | 4.4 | 3.29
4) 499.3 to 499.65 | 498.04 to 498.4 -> 0.0249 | 3.9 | 4.01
